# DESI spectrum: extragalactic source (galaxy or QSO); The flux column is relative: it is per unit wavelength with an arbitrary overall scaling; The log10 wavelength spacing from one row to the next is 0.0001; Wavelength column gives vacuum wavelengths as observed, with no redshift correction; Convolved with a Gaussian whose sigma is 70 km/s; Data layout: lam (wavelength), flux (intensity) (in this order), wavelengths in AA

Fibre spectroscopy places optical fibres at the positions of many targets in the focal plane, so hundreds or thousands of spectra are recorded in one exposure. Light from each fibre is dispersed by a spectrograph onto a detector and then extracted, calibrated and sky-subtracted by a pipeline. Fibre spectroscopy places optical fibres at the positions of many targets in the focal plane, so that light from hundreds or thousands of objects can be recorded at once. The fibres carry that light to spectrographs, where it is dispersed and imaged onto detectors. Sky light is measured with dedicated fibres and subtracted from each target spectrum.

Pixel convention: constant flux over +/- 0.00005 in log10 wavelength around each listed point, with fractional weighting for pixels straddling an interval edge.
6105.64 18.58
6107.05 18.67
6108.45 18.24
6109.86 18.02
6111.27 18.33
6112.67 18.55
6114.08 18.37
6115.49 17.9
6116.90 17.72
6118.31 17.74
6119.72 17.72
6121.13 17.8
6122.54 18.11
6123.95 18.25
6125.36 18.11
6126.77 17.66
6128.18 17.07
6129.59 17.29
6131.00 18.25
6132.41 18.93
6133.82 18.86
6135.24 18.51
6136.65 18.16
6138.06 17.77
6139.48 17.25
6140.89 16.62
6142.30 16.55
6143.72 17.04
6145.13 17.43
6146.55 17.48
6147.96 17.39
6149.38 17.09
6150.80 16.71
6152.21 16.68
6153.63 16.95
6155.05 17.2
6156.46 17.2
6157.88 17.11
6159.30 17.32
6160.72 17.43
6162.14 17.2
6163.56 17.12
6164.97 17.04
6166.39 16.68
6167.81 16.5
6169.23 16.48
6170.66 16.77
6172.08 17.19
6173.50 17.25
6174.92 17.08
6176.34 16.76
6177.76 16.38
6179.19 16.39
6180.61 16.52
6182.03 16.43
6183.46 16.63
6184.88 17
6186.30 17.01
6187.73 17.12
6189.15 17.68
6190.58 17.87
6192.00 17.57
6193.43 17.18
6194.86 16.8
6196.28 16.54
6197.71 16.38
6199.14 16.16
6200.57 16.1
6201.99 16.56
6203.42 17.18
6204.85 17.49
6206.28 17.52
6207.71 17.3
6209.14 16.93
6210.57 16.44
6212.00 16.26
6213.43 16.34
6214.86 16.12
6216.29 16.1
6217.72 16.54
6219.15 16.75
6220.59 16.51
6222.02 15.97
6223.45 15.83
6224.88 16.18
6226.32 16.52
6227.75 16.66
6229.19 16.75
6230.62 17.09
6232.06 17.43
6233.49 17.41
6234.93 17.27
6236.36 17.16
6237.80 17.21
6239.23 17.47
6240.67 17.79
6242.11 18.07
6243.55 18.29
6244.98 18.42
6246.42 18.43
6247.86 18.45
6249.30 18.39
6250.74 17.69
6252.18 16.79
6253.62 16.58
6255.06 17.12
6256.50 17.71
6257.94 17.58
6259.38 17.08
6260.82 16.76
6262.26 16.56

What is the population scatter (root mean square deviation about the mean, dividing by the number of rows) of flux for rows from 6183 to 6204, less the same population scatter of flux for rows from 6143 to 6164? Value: 0.3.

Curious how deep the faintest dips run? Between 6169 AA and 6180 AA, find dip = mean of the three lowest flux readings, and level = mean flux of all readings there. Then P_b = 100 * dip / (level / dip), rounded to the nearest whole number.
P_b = 1605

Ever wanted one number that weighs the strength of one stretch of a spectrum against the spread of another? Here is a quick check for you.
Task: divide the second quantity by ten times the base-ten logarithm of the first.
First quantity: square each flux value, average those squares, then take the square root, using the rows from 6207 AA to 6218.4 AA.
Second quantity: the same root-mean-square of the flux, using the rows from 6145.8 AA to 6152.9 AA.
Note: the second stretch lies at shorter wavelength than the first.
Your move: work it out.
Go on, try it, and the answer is 1.40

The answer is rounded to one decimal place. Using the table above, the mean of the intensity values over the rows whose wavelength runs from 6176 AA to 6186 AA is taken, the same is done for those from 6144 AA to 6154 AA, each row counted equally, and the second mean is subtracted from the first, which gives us -0.5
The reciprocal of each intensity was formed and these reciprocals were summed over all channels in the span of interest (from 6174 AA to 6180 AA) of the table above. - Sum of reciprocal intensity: 0.24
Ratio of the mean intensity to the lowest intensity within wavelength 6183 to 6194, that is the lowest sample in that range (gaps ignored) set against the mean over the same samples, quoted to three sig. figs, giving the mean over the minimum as 1.04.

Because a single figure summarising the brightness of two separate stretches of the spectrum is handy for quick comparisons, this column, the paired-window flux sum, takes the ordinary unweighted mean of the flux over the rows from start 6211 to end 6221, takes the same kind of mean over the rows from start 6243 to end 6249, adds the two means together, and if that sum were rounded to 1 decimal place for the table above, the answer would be 34.8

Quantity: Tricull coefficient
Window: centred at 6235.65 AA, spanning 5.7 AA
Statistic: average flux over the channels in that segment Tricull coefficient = 17.3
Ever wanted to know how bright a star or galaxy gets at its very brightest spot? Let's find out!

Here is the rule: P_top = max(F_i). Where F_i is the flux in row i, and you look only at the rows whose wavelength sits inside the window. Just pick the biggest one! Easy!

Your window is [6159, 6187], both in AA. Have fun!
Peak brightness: 17.43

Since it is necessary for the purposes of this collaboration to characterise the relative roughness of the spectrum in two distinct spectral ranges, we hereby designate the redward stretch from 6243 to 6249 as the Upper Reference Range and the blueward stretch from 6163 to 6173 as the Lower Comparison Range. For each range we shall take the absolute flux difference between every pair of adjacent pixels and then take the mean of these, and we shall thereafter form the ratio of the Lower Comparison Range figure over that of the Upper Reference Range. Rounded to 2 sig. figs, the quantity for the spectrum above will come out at 4.2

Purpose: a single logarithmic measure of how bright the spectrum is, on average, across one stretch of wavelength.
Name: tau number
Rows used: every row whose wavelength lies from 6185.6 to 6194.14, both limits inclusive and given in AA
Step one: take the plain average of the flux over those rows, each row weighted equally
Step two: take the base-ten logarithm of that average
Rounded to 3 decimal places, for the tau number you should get 1.241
